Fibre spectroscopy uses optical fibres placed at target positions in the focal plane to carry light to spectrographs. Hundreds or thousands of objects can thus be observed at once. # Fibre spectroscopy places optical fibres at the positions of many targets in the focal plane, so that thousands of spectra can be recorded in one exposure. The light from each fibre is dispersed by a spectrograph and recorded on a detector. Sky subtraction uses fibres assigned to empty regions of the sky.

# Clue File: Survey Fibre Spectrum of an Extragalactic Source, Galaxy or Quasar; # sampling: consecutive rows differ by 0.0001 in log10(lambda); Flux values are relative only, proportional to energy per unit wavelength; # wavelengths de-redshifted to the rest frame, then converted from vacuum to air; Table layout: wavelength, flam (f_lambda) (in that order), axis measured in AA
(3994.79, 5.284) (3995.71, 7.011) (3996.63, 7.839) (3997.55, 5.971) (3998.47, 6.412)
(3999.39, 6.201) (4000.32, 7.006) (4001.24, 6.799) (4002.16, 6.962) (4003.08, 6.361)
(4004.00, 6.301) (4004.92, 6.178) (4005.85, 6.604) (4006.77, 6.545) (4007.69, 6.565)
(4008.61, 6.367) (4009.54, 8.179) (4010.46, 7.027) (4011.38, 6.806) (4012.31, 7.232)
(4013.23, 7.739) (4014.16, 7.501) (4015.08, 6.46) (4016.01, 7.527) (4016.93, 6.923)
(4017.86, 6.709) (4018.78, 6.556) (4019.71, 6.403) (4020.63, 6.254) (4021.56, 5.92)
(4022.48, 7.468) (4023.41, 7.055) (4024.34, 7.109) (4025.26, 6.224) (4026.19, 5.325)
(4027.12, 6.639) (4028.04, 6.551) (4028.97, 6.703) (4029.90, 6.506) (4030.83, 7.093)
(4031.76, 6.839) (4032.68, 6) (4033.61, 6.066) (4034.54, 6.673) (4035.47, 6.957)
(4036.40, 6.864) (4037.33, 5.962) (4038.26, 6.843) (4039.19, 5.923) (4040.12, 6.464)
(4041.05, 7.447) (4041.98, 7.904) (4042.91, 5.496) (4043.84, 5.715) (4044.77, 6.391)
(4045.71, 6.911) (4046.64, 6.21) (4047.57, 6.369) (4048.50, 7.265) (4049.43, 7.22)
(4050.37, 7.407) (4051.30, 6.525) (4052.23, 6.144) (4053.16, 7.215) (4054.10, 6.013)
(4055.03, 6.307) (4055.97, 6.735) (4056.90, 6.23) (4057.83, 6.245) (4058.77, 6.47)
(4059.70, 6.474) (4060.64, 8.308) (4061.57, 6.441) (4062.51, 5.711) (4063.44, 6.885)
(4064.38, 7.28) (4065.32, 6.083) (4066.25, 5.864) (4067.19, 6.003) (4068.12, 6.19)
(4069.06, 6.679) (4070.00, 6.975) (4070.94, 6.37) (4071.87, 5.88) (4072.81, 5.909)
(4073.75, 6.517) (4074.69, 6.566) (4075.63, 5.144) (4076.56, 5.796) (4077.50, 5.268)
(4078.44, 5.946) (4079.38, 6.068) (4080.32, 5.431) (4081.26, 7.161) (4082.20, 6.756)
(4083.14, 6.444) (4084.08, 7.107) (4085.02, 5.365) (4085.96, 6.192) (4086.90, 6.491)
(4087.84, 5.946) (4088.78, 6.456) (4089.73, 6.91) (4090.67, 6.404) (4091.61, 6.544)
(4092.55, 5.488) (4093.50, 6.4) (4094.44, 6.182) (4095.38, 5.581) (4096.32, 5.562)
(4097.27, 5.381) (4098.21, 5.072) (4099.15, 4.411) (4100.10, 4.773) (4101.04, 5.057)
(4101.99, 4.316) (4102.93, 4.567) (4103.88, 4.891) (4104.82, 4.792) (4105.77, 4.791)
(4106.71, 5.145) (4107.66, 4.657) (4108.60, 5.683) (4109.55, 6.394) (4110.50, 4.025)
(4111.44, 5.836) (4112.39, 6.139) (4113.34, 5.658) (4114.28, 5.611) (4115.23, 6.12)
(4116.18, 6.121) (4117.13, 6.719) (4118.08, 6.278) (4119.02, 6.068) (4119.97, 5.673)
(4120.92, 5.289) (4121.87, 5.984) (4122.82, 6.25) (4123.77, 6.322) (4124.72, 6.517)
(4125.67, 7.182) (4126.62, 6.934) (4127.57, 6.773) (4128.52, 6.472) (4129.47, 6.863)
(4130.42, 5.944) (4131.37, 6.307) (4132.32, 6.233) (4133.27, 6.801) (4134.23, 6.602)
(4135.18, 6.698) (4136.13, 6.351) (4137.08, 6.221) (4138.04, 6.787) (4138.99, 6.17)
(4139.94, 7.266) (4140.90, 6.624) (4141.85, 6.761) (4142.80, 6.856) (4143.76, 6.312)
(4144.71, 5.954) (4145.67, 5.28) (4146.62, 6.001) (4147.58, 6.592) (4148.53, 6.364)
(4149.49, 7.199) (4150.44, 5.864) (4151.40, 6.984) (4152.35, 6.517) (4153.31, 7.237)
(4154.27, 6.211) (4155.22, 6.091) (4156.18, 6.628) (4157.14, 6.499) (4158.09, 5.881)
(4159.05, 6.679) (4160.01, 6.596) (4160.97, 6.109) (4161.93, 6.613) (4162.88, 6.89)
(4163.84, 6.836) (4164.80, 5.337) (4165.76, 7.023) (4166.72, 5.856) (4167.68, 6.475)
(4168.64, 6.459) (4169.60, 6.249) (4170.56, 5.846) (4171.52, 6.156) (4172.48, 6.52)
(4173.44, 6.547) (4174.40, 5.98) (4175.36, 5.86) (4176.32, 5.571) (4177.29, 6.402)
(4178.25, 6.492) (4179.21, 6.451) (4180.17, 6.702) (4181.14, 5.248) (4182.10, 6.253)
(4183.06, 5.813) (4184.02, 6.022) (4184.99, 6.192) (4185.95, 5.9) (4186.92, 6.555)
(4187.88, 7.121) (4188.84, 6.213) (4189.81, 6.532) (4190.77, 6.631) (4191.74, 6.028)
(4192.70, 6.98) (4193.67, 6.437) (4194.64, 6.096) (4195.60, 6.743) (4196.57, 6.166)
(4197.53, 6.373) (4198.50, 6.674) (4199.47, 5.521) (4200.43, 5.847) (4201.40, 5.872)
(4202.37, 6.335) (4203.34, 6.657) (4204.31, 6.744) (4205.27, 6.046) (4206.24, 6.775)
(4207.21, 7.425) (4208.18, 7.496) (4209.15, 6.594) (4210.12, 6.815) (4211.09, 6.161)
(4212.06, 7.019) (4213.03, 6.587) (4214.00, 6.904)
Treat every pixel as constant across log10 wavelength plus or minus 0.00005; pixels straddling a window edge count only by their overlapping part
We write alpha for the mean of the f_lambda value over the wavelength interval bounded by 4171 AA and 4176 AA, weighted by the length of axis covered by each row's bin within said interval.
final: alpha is 6.2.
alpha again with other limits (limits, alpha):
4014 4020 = 6.8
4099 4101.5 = 4.8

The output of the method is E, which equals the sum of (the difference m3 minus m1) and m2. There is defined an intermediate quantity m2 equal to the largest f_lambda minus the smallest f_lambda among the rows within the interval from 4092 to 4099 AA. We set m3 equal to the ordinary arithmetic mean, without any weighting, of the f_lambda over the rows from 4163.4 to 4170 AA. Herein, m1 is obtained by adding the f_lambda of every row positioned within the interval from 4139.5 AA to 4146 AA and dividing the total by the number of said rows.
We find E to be 1.2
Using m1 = 6.4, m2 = 1.33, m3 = 6.3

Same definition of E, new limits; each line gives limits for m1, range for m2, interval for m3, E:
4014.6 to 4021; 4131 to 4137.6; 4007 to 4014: 1.0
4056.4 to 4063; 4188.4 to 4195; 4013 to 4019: 1.5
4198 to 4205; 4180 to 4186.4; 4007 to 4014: 2.3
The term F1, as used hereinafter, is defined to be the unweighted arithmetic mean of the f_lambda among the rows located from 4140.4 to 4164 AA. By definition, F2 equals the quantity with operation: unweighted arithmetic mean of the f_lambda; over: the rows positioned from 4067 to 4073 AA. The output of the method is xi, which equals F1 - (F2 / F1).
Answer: 5.49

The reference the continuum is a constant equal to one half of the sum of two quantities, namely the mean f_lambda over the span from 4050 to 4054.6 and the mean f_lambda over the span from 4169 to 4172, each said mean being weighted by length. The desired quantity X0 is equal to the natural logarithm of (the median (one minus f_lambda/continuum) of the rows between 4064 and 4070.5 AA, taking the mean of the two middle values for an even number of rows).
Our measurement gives -3.5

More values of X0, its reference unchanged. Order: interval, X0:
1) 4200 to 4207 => -5.1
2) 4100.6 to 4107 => -1.4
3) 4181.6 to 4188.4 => -3.5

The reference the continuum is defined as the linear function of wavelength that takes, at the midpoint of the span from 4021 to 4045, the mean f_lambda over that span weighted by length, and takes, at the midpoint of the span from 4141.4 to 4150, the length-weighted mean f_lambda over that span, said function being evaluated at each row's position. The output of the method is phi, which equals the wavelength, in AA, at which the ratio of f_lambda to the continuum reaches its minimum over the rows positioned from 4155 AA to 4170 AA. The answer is 4164.80 AA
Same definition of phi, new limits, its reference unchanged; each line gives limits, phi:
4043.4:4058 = 4043.84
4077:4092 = 4077.50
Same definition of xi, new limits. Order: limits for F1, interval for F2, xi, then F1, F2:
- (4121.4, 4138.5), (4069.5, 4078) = 5.58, 6.51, 6.05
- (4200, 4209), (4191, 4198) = 5.60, 6.58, 6.40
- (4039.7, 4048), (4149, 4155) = 5.53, 6.55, 6.67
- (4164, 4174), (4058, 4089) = 5.24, 6.25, 6.31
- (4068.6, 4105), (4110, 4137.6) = 4.81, 5.87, 6.21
